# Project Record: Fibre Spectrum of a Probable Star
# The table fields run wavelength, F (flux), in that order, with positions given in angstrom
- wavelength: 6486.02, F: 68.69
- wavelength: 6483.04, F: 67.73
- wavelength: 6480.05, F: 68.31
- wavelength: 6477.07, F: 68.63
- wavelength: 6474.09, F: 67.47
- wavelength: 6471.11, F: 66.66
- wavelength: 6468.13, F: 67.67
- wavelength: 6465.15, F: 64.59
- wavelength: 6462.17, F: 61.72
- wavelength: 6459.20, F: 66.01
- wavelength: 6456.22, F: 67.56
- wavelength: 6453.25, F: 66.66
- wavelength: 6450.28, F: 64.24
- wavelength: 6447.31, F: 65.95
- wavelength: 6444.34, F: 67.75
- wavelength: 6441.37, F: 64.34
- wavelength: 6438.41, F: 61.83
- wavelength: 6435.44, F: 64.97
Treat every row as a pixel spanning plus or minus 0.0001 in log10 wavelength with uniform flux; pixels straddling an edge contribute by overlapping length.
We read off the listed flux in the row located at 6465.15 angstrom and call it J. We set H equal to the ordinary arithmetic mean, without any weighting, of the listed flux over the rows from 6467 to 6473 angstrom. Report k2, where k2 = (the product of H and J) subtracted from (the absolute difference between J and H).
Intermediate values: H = 67.2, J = 64.59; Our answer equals -4336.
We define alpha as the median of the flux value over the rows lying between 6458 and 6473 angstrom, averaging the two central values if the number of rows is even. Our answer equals 66.0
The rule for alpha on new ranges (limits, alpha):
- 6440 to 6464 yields 66.0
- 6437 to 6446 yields 64.3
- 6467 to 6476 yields 67.5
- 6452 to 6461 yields 66.7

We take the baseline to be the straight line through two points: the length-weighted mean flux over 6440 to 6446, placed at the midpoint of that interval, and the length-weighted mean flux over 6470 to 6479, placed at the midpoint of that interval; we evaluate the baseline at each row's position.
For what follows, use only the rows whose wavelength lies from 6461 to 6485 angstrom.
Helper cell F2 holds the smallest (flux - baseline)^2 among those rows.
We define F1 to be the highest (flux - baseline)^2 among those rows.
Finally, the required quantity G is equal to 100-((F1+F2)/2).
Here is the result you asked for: 86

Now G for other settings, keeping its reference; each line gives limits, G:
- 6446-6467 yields 86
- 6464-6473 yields 97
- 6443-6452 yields 98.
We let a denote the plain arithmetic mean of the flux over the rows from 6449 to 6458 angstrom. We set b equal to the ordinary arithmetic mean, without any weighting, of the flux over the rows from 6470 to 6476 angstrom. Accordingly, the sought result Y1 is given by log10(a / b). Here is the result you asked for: -0.006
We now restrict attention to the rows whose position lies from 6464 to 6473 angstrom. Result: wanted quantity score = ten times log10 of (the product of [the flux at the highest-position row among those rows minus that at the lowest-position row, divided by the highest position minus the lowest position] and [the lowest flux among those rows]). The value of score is 14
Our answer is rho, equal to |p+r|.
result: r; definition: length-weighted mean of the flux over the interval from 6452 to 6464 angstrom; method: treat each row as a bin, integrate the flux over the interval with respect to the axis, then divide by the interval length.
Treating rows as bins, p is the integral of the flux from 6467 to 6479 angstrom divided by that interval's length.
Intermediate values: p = 67.7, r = 65.4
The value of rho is 133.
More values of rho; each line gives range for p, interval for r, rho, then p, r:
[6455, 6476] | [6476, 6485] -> 134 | 66.0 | 68.3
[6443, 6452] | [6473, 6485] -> 134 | 66.0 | 68.1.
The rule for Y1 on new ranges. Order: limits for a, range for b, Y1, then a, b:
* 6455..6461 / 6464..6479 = -0.001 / 66.8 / 67.0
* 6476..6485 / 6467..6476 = 0.006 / 68.2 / 67.3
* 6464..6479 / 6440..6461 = 0.006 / 67.0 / 66.1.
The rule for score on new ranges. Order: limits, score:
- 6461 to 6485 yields 12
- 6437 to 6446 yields 18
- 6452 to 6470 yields 6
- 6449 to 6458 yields 16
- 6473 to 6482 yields 10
